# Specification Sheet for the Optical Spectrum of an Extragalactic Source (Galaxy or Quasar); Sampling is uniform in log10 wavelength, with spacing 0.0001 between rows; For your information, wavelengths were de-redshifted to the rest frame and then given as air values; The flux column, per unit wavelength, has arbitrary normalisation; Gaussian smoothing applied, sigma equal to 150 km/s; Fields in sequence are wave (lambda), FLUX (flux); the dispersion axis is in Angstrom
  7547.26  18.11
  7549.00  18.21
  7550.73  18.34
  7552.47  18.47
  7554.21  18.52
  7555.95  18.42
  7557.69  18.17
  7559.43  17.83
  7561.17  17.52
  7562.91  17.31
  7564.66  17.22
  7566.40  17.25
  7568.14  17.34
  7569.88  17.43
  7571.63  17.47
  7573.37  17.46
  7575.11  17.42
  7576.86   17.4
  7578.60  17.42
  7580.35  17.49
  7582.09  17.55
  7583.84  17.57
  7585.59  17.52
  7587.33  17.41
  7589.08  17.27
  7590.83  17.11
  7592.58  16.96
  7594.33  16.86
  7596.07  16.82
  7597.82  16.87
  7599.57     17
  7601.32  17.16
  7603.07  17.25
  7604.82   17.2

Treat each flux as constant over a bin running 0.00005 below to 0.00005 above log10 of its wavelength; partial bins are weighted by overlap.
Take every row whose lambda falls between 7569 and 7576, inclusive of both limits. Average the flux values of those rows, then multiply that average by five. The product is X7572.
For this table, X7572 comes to 87.2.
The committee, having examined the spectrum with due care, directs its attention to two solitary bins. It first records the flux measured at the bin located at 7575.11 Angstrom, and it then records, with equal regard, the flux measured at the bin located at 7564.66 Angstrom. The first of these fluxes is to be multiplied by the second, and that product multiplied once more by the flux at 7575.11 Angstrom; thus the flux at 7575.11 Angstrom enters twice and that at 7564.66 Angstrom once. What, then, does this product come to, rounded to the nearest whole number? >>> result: 5226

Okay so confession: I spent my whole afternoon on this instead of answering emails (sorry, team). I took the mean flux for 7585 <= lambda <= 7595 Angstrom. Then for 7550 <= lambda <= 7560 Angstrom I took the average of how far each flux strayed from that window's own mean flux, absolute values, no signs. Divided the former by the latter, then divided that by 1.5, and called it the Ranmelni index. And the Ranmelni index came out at 59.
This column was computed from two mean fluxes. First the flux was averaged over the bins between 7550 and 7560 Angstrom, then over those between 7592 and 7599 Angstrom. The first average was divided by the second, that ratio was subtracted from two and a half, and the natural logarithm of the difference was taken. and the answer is 0.35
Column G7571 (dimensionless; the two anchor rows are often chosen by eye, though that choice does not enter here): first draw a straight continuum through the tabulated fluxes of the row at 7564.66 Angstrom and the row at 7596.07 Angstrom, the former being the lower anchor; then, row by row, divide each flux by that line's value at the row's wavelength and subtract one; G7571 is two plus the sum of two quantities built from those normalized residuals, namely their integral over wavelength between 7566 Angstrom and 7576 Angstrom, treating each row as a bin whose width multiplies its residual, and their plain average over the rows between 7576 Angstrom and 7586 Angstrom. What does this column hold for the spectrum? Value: 2.18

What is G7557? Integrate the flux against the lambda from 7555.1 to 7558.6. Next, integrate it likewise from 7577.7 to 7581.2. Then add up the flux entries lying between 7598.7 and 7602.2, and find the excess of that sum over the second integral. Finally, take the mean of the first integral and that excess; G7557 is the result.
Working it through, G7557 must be 18.5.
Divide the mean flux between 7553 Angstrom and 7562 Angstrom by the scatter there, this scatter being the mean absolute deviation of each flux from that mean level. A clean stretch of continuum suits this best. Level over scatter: 54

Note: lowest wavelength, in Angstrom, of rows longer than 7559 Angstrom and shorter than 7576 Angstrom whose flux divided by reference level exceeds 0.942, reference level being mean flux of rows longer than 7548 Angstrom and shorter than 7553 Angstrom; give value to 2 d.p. 7559.43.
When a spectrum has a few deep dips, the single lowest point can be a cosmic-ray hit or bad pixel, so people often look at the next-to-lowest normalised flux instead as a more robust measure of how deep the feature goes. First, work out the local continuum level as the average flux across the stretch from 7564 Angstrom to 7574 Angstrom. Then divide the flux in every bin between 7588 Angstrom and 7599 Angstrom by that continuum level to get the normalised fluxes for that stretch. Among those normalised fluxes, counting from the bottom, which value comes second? 0.97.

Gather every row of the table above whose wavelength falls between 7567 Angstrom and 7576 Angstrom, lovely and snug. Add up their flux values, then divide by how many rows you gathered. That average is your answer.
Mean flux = 17.4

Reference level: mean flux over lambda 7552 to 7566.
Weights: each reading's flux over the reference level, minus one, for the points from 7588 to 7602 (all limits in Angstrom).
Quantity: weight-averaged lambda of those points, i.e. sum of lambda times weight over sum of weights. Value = 7595.4 Angstrom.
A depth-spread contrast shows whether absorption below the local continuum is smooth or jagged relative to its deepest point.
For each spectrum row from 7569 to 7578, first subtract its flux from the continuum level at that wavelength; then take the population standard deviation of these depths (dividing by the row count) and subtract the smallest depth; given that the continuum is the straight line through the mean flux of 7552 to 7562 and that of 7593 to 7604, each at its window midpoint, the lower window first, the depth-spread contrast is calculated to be -0.14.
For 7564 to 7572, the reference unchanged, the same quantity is -0.11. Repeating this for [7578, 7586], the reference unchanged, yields 0.28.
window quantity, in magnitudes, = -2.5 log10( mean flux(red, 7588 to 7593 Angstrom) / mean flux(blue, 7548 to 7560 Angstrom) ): 0.072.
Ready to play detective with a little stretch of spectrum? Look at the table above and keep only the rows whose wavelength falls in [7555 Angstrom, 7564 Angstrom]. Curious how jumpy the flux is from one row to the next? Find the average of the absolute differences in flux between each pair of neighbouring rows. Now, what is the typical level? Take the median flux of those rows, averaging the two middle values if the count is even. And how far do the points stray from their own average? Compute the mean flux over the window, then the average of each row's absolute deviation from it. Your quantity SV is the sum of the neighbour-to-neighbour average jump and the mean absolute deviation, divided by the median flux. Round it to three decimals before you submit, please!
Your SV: 0.036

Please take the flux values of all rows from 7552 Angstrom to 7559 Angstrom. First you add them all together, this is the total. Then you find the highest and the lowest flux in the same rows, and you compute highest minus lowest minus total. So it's -73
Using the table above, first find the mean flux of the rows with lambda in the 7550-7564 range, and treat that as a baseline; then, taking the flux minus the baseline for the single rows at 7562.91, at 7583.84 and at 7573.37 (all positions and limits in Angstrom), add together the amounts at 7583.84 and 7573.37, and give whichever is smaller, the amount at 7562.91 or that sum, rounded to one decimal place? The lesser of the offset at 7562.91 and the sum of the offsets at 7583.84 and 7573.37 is -1.1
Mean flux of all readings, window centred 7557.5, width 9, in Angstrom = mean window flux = 18.1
